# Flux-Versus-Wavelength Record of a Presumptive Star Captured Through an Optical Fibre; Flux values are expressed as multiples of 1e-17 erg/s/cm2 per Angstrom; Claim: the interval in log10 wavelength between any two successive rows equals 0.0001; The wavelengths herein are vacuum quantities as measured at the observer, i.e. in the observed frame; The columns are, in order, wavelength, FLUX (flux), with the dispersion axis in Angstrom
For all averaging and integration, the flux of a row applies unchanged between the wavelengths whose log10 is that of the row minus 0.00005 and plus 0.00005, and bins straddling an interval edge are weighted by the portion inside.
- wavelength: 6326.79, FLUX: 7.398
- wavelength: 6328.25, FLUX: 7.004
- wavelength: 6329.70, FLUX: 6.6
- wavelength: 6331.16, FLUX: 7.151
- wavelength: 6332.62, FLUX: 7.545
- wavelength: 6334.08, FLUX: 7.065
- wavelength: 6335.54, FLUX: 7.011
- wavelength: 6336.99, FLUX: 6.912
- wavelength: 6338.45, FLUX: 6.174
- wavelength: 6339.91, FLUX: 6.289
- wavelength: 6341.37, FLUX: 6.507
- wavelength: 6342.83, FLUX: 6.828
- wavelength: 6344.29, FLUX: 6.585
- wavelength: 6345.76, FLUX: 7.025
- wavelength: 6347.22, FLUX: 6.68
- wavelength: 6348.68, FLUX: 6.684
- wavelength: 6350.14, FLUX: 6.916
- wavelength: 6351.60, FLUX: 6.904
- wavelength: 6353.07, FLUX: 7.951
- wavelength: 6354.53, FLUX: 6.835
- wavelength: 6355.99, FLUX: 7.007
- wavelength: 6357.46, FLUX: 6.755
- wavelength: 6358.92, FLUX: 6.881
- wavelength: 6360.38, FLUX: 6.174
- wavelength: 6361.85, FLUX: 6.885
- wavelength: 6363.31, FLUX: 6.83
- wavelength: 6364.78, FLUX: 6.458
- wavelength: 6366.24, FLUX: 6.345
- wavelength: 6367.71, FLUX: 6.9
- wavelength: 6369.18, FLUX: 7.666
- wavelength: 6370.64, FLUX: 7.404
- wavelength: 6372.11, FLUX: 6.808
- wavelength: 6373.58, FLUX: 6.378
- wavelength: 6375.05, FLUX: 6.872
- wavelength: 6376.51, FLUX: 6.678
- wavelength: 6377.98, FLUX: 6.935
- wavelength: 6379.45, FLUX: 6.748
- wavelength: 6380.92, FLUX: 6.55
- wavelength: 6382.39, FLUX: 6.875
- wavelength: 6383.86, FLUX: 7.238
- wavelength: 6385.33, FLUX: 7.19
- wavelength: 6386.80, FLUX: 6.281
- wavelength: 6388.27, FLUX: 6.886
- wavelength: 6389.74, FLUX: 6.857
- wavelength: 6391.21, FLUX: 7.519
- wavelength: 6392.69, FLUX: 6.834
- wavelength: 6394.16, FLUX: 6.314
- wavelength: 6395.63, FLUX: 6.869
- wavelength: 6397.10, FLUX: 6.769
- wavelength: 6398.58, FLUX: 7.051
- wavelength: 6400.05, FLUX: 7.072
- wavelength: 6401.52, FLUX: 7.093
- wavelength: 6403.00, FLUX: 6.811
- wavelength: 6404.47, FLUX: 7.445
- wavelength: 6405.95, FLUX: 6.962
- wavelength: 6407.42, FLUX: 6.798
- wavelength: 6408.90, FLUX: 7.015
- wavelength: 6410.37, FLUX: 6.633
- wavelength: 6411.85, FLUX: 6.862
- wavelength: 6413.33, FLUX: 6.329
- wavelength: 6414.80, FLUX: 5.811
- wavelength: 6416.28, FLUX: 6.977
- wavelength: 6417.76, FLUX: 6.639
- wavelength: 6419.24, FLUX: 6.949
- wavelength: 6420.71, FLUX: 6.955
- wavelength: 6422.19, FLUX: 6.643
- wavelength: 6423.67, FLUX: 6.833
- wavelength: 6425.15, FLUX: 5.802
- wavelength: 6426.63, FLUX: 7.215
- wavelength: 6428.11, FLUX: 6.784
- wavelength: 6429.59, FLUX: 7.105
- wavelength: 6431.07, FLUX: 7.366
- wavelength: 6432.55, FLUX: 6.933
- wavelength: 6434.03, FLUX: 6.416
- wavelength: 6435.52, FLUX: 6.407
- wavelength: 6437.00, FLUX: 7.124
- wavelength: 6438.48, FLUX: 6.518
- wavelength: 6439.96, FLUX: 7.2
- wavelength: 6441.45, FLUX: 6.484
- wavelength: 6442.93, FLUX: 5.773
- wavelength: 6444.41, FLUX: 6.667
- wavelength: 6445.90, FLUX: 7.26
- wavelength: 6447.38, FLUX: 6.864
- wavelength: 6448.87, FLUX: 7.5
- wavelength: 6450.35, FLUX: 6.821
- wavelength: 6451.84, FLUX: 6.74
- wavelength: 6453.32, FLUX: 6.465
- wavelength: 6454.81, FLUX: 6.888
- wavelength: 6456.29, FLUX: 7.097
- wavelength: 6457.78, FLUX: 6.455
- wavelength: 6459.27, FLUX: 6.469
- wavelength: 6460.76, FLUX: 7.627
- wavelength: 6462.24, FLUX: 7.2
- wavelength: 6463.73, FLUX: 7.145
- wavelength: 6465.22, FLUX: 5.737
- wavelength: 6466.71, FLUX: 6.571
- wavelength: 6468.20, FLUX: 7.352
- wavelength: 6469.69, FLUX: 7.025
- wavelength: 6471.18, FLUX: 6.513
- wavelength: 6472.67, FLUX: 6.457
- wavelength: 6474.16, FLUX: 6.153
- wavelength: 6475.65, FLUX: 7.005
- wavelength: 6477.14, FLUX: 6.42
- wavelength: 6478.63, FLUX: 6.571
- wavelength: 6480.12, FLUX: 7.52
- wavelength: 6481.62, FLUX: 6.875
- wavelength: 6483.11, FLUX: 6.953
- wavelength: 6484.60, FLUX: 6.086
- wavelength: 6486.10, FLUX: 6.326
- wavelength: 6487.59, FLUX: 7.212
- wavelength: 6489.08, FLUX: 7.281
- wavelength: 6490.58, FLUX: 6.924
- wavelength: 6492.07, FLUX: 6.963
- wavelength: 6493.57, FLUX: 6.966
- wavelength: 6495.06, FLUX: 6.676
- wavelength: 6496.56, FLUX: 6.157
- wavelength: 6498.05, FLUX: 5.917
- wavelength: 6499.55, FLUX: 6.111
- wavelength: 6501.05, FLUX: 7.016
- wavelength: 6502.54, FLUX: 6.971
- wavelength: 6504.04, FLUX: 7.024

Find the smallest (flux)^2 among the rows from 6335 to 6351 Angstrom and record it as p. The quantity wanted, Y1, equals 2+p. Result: 40.1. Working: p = 38.1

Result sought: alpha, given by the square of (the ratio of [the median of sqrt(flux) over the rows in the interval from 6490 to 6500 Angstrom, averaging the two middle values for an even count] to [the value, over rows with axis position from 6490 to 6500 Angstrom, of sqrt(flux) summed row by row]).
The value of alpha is 0.0209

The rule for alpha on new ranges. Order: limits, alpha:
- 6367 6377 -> 0.0202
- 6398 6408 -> 0.0205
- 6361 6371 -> 0.0203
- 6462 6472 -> 0.0211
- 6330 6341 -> 0.0208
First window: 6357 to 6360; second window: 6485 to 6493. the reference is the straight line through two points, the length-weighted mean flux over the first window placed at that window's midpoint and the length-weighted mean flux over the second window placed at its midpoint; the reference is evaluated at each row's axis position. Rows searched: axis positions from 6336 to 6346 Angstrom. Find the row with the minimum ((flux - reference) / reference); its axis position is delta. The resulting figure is 6338.45 Angstrom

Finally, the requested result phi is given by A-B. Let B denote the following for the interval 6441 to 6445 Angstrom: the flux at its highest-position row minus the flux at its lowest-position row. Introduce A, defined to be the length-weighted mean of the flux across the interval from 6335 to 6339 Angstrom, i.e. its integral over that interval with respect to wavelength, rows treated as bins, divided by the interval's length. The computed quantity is 6.5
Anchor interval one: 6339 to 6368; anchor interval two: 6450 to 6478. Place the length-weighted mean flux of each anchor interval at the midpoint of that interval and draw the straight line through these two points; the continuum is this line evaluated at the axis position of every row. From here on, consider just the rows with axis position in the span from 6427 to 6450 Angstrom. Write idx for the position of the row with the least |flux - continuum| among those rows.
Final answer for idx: 6428.11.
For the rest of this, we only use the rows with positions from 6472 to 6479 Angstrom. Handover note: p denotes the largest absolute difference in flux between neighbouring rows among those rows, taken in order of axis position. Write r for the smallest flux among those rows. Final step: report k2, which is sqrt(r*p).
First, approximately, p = 0.9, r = 6.153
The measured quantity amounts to 2.3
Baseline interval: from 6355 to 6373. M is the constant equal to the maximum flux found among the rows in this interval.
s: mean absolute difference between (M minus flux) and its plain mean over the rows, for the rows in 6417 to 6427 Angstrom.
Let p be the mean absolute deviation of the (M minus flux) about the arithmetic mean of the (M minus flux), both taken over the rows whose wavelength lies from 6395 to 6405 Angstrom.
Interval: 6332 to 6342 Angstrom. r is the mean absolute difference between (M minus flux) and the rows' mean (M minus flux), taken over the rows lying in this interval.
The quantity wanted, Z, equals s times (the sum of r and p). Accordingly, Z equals 0.174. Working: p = 0.171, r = 0.40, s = 0.31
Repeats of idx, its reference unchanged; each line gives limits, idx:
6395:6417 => 6397.10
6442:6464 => 6451.84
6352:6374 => 6357.46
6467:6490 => 6481.62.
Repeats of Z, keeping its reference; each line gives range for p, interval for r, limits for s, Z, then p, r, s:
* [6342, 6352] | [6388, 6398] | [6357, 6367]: 0.082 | 0.132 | 0.19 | 0.25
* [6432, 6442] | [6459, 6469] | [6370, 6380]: 0.170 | 0.308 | 0.53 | 0.20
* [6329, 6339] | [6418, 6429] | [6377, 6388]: 0.158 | 0.309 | 0.30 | 0.26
